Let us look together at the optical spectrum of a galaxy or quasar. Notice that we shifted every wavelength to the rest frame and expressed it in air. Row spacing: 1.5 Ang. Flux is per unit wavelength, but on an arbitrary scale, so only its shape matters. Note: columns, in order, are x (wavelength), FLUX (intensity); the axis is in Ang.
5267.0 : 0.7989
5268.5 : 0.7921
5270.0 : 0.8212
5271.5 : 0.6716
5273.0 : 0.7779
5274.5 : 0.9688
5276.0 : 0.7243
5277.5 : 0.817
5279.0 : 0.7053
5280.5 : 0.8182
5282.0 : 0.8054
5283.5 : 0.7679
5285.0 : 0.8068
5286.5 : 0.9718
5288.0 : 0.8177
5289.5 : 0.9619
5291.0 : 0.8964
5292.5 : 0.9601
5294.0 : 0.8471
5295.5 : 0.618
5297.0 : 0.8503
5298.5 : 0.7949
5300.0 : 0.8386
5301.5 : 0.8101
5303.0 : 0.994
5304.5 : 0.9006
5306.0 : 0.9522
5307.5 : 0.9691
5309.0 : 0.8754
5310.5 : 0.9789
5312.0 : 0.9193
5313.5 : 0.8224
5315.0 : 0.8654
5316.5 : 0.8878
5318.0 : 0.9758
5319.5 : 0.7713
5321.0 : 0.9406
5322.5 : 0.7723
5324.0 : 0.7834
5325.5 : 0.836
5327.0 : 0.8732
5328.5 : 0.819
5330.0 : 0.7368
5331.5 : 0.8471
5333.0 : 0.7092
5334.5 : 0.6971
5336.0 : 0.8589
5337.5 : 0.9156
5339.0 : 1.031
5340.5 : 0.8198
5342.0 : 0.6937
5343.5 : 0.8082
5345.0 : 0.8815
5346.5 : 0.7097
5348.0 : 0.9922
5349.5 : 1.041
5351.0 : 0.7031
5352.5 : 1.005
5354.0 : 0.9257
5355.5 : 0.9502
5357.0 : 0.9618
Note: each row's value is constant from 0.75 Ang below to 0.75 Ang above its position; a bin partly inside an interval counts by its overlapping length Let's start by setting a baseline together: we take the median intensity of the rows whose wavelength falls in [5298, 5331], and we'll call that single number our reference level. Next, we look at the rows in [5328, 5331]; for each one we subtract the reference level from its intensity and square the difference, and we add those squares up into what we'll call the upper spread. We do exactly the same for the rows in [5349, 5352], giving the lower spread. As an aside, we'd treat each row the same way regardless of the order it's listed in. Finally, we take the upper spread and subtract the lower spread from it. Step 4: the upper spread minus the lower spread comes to -0.04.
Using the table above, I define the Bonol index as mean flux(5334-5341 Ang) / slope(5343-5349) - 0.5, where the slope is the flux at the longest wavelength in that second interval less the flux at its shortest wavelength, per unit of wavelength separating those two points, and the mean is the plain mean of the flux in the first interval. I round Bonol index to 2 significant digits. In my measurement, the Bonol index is 21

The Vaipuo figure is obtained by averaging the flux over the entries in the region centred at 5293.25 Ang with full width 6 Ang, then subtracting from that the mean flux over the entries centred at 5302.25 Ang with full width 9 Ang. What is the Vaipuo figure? -0.051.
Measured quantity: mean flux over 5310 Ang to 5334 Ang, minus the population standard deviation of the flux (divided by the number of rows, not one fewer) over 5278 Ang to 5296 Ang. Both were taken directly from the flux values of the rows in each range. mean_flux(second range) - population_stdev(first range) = 0.74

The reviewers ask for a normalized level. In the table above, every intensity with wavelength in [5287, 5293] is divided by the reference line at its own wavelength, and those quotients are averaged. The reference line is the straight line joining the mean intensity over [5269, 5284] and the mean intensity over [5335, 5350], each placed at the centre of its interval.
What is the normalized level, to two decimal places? 1.13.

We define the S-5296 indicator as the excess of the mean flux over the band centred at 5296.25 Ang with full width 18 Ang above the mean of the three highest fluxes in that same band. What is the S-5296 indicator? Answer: -0.11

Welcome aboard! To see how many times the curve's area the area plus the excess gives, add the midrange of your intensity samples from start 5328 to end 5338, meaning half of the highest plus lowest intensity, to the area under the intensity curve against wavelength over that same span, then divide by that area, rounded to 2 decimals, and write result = 1.10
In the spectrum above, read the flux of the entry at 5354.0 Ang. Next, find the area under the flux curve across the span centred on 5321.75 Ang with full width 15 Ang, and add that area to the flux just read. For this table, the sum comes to 13.7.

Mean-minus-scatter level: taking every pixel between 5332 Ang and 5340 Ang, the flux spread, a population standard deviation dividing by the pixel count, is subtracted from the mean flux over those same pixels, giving 0.72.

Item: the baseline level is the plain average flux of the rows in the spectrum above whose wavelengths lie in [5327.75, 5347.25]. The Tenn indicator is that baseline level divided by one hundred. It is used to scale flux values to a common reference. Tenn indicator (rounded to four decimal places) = 0.0081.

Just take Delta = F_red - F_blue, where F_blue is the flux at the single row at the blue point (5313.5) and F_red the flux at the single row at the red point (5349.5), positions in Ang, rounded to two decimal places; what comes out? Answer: 0.22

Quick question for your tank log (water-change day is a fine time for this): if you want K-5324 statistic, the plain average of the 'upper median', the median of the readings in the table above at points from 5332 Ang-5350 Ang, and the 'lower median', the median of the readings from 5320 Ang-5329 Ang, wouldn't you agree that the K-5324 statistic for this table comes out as 0.833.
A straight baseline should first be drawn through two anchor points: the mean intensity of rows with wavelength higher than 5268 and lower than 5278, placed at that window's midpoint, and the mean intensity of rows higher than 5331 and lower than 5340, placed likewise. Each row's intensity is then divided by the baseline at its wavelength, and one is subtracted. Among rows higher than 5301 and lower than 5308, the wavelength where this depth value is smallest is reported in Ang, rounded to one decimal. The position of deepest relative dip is 5301.5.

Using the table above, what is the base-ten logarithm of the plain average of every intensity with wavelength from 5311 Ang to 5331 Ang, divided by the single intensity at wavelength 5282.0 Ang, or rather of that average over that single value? 0.022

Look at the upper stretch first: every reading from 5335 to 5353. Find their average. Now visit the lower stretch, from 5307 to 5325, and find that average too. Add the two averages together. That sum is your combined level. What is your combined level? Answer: 1.75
